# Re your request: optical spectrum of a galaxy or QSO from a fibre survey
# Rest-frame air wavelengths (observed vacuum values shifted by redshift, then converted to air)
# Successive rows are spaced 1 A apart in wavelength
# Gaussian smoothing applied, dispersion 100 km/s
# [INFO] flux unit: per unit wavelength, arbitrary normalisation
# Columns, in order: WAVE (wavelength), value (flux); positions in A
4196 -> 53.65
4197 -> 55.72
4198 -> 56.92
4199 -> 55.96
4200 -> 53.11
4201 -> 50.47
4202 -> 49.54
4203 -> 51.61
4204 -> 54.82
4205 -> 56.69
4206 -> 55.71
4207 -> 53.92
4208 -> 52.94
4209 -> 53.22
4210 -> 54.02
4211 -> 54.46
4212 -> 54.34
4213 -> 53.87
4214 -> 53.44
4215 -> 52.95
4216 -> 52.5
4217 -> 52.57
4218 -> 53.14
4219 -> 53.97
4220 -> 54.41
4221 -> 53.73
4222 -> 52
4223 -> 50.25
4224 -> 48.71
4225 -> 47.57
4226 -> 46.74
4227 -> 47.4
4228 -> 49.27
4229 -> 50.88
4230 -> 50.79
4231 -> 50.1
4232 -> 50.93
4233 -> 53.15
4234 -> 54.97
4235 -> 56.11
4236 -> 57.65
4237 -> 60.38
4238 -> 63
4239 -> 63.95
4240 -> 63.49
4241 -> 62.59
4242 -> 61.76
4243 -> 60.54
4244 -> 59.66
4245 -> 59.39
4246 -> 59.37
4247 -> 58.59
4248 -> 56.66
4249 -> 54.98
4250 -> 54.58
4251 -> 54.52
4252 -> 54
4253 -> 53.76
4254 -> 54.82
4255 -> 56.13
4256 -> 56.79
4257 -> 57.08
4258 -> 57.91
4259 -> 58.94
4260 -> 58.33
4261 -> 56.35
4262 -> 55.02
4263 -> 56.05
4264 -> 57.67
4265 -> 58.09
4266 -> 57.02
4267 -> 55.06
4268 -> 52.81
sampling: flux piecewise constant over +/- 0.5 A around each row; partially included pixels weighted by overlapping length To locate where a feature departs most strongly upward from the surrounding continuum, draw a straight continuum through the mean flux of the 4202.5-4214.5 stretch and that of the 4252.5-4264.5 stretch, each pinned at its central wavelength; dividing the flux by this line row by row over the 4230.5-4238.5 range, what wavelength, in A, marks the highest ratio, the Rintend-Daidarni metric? 4238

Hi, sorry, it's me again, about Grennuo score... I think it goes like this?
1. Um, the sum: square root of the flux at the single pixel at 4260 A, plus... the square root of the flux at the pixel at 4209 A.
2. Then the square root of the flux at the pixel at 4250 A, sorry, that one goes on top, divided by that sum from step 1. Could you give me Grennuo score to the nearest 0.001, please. 0.495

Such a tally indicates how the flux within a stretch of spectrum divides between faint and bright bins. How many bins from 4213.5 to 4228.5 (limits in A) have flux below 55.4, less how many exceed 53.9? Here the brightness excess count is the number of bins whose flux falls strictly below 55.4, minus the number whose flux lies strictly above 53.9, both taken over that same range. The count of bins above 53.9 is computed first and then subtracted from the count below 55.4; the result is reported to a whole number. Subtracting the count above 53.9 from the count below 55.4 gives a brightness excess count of 13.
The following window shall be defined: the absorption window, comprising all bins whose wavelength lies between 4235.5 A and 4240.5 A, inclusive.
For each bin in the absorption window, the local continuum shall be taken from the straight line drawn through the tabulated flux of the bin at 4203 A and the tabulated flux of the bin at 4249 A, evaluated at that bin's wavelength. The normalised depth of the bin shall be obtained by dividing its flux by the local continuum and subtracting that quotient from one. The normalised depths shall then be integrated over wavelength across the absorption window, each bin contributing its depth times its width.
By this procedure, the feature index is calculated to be -0.7 A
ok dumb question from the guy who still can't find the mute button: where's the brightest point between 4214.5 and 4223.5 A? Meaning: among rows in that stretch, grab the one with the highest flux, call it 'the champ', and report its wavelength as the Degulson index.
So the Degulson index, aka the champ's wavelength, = 4220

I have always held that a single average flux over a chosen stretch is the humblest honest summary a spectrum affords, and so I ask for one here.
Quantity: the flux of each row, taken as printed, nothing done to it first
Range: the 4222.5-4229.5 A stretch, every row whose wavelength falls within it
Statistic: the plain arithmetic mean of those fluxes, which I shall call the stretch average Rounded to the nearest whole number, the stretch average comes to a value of 49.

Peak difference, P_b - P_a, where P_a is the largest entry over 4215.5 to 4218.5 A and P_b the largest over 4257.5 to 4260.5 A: 6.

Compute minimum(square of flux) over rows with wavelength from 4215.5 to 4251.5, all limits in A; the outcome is 2185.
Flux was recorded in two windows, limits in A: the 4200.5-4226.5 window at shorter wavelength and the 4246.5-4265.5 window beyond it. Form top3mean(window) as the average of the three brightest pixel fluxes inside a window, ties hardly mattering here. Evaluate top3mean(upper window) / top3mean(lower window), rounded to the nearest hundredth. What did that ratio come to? 1.05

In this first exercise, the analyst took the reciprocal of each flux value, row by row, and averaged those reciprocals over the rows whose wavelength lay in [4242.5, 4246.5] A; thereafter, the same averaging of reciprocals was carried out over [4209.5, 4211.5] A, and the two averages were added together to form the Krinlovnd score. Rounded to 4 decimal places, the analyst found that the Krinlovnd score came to 0.0352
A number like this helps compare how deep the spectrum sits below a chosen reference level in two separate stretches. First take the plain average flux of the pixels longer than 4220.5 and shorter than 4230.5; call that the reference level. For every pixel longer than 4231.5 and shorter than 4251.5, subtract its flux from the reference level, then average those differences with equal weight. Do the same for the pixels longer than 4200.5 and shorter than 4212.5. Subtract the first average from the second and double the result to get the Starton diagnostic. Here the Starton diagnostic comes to 10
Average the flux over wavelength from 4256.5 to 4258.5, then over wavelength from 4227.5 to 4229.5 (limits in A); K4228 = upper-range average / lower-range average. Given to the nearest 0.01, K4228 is 1.15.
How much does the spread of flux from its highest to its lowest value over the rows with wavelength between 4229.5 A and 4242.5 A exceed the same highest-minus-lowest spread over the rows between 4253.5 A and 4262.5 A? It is 10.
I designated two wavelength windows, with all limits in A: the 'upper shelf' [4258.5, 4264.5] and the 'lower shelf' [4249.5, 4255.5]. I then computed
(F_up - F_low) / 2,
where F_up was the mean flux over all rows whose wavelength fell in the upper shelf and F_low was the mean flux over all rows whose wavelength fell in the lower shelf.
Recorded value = 1.2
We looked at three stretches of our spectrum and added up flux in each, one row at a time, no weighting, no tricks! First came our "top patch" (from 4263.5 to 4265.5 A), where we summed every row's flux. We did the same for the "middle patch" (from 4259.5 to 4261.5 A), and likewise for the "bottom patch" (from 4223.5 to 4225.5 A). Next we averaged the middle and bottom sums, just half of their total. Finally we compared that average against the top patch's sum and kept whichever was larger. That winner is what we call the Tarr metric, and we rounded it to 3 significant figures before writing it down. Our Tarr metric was 116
